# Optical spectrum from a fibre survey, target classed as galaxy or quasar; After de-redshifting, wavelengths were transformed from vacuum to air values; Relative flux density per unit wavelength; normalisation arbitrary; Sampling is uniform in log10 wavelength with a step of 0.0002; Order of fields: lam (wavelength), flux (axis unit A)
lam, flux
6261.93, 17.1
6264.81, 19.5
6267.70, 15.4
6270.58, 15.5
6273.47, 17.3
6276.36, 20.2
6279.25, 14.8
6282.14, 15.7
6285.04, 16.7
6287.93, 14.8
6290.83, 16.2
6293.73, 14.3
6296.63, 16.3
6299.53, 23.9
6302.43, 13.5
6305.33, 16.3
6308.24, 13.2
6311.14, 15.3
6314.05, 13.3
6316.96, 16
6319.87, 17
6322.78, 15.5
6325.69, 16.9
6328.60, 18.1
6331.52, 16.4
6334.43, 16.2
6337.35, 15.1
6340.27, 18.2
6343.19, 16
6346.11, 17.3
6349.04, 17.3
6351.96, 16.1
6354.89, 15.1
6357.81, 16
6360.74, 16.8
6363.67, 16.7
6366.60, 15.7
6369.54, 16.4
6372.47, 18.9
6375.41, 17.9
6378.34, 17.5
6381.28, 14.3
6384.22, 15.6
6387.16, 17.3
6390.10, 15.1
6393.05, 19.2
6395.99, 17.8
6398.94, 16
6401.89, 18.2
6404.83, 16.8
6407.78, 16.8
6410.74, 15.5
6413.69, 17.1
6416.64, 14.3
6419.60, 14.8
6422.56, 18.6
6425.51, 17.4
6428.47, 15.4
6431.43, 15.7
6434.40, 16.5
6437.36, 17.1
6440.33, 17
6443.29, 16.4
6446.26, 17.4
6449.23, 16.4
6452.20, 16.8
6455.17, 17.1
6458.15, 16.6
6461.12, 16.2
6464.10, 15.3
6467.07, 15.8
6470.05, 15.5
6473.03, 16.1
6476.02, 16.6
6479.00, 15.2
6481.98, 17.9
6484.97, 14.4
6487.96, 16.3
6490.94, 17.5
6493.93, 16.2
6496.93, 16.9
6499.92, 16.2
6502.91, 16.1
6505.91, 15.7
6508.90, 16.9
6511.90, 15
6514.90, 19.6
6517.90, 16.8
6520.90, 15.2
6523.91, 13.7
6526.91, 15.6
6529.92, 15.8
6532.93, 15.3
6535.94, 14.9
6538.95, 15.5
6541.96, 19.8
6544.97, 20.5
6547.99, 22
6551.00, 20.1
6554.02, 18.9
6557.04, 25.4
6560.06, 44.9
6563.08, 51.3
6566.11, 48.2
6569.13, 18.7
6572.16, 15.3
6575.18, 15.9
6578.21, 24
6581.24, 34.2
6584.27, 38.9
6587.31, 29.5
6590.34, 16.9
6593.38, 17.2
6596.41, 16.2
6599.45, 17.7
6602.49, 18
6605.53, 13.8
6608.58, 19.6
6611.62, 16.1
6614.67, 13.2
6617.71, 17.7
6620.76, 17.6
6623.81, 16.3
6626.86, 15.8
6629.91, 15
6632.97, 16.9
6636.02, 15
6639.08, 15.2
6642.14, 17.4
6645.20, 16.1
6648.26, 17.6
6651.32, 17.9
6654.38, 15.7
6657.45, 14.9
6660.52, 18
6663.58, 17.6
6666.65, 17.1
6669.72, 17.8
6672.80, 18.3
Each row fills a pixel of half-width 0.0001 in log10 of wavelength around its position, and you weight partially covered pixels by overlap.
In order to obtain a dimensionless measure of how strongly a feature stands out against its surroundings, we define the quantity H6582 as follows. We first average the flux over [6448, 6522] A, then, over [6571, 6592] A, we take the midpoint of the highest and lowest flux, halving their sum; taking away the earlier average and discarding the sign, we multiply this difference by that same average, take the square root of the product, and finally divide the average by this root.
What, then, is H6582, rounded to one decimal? 1.2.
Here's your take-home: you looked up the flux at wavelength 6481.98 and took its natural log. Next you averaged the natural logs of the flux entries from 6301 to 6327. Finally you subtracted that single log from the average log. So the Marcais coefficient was -0.17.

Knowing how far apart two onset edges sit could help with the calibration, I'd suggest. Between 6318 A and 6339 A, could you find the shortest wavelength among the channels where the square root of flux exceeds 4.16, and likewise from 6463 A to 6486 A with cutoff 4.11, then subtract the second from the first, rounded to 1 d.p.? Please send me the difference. -153.4 A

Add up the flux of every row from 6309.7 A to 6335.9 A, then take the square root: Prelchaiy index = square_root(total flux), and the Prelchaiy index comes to 12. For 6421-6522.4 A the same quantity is 24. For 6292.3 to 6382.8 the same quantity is 23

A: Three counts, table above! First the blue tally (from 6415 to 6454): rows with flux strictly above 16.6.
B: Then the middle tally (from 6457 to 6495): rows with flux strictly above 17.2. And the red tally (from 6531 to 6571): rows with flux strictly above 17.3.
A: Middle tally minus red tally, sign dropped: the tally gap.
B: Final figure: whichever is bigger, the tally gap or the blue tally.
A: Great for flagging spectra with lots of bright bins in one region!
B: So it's 8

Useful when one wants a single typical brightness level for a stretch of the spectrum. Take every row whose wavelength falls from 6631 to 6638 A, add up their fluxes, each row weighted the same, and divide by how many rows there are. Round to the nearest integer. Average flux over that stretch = 16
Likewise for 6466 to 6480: 16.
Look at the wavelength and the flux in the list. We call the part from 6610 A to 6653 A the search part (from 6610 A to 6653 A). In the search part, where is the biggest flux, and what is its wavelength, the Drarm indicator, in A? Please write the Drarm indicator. 6651.32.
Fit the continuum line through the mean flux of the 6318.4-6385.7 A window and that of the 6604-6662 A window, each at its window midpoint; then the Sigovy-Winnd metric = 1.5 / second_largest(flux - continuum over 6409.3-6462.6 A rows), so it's 1.63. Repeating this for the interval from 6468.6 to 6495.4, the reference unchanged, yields 1.41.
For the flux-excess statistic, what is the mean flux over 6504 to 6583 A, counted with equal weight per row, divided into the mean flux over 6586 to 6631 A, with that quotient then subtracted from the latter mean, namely 17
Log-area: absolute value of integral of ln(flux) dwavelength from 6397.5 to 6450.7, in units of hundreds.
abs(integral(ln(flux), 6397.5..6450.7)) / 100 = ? 1.49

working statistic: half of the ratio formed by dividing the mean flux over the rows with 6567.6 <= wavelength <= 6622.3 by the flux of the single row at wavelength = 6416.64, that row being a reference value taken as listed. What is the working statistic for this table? 0.70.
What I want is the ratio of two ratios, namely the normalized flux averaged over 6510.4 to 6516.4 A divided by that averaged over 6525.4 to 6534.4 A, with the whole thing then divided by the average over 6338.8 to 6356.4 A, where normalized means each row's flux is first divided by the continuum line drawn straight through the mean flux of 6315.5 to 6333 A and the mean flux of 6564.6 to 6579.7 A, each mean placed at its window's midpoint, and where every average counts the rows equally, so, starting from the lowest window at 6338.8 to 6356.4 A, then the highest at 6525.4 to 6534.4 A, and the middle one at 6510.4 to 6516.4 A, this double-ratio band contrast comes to 1.2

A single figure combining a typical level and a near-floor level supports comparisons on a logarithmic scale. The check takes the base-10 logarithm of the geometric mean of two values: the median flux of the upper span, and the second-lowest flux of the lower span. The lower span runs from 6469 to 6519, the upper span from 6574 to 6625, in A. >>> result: 1.21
